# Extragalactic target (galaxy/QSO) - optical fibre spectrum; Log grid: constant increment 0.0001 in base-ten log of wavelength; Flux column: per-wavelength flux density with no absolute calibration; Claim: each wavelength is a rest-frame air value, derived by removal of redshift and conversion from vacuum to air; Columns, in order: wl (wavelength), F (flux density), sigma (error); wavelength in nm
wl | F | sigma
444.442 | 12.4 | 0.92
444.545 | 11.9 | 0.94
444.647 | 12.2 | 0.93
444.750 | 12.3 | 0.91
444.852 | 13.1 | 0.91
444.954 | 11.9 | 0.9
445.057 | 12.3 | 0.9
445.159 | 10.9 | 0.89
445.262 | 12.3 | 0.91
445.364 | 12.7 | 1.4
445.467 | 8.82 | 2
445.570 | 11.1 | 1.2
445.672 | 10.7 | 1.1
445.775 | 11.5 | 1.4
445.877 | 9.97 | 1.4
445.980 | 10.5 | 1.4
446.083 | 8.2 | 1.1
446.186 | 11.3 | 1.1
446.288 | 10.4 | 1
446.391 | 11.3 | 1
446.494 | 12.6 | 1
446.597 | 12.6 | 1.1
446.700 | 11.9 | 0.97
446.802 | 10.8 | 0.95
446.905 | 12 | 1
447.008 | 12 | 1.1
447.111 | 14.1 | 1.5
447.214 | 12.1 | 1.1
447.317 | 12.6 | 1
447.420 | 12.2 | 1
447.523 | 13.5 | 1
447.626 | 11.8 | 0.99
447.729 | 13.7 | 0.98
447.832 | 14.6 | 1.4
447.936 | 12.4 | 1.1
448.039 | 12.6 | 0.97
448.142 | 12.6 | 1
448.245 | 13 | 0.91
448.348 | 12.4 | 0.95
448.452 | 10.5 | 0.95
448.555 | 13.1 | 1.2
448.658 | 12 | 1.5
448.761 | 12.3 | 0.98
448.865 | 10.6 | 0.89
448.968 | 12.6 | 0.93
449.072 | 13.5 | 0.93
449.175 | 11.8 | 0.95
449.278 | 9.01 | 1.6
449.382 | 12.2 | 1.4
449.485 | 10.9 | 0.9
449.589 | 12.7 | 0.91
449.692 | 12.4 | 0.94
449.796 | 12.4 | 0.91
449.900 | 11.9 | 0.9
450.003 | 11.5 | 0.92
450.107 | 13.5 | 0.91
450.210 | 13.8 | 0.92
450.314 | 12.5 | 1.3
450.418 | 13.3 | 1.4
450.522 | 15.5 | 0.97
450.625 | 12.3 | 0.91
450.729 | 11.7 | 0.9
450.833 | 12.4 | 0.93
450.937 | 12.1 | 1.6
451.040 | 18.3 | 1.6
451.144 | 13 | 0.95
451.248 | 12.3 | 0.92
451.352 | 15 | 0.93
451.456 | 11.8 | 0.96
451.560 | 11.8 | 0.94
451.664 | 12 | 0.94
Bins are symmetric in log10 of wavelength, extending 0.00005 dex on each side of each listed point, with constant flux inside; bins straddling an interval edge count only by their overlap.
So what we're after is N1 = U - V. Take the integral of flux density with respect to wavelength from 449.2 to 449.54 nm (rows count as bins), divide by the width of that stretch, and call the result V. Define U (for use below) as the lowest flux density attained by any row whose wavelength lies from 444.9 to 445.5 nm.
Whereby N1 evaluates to -2.0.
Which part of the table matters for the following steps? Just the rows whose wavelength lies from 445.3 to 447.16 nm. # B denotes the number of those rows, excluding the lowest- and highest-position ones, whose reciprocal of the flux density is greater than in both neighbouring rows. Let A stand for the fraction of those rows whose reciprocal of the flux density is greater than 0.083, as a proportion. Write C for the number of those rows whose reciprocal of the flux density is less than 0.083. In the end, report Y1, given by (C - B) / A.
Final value -3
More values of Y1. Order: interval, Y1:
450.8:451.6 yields 16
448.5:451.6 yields 33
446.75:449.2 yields 27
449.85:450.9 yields 13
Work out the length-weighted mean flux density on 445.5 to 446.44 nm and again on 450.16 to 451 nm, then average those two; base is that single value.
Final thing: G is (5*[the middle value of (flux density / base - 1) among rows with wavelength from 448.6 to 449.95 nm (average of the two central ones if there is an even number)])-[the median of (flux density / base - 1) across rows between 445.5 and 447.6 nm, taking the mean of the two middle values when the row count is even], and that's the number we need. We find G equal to 0.19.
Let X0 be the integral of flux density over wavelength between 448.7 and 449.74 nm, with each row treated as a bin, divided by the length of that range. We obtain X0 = 11.8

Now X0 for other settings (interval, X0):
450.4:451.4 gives 13.6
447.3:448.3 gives 12.9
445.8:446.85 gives 11.0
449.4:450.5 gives 12.6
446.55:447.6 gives 12.4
